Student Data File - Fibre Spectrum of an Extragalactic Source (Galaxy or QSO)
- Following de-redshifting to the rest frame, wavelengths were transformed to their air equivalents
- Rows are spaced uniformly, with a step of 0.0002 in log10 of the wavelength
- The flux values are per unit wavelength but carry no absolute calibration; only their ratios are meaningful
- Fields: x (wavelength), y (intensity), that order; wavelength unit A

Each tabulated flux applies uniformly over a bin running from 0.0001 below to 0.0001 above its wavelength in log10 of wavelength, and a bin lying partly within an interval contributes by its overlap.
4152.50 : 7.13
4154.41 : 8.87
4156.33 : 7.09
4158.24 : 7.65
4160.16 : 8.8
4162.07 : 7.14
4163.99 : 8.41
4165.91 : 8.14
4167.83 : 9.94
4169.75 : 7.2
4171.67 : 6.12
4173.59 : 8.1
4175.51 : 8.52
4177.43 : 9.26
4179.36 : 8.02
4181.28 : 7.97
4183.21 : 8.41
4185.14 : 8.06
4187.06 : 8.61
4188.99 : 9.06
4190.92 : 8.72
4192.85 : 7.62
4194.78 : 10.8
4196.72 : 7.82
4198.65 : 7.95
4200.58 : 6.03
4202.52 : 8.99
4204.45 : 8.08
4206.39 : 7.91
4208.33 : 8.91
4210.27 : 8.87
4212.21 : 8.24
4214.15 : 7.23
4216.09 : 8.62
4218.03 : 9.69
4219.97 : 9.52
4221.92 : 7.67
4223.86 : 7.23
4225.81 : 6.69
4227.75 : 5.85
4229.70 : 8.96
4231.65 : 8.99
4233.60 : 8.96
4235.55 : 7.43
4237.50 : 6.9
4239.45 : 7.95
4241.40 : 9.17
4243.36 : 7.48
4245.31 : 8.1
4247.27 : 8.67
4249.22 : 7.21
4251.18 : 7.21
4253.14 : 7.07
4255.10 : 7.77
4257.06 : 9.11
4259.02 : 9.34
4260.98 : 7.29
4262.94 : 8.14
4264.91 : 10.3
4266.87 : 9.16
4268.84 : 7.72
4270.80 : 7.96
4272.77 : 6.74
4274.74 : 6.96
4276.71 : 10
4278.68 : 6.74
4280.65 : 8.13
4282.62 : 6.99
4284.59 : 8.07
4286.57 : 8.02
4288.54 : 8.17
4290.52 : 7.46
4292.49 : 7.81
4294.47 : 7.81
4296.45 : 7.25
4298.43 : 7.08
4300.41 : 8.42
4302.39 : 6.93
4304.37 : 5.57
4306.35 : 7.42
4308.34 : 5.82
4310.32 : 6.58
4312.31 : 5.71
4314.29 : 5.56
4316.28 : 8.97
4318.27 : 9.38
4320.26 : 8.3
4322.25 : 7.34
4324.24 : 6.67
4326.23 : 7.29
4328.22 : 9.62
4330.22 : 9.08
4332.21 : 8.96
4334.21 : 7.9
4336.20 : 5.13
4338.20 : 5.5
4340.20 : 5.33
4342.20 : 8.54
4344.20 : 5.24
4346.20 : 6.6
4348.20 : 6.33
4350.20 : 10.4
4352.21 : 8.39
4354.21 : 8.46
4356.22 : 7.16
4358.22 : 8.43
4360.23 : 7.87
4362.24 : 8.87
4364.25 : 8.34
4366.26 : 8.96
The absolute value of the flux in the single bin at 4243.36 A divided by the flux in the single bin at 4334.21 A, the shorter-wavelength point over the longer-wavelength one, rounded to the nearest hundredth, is 0.95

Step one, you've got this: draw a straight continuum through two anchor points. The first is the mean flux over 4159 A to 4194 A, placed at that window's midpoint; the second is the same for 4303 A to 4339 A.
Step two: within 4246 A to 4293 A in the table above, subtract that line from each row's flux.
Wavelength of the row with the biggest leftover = 4264.91 A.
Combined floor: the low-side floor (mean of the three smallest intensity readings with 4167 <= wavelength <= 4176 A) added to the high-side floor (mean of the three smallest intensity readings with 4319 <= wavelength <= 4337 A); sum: 13.5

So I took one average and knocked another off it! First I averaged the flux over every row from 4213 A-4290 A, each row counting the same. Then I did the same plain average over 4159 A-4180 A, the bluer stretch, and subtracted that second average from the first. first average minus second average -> -0.12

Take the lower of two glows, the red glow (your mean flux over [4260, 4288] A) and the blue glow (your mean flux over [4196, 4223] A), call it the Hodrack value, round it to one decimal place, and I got 8.0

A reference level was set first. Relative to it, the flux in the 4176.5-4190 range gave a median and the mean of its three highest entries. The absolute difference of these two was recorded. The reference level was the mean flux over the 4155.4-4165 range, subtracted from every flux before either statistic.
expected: 0.57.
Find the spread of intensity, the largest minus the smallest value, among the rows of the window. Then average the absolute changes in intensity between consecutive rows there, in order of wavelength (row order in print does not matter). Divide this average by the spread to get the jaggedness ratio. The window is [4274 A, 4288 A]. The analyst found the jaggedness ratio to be 0.51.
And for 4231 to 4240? 0.38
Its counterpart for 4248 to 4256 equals 0.40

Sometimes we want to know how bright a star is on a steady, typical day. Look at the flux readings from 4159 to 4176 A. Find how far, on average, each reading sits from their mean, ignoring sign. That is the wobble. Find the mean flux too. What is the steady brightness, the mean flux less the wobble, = 7.2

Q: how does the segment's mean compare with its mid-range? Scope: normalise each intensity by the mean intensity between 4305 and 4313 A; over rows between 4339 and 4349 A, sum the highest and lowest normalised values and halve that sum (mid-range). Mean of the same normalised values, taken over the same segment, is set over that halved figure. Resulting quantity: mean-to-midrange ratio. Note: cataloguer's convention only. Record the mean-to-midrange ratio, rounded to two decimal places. 0.93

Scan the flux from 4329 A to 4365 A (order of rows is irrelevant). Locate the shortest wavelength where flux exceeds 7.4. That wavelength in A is 4330.22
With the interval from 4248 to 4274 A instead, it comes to 4255.10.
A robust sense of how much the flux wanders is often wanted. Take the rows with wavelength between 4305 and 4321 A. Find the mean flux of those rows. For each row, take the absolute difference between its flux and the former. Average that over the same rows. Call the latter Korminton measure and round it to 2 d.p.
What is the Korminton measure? 1.30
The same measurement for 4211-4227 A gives 0.91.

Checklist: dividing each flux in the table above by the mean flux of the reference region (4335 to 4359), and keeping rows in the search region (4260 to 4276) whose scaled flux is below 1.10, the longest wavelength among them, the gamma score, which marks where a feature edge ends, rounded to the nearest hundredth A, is 4274.74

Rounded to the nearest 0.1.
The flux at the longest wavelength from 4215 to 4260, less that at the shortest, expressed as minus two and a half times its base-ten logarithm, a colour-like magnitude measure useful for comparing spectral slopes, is 0.4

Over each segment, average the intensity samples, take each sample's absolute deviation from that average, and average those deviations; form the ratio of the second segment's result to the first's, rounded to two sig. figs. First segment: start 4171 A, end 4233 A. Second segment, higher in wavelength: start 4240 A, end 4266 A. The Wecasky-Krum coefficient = 1.0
